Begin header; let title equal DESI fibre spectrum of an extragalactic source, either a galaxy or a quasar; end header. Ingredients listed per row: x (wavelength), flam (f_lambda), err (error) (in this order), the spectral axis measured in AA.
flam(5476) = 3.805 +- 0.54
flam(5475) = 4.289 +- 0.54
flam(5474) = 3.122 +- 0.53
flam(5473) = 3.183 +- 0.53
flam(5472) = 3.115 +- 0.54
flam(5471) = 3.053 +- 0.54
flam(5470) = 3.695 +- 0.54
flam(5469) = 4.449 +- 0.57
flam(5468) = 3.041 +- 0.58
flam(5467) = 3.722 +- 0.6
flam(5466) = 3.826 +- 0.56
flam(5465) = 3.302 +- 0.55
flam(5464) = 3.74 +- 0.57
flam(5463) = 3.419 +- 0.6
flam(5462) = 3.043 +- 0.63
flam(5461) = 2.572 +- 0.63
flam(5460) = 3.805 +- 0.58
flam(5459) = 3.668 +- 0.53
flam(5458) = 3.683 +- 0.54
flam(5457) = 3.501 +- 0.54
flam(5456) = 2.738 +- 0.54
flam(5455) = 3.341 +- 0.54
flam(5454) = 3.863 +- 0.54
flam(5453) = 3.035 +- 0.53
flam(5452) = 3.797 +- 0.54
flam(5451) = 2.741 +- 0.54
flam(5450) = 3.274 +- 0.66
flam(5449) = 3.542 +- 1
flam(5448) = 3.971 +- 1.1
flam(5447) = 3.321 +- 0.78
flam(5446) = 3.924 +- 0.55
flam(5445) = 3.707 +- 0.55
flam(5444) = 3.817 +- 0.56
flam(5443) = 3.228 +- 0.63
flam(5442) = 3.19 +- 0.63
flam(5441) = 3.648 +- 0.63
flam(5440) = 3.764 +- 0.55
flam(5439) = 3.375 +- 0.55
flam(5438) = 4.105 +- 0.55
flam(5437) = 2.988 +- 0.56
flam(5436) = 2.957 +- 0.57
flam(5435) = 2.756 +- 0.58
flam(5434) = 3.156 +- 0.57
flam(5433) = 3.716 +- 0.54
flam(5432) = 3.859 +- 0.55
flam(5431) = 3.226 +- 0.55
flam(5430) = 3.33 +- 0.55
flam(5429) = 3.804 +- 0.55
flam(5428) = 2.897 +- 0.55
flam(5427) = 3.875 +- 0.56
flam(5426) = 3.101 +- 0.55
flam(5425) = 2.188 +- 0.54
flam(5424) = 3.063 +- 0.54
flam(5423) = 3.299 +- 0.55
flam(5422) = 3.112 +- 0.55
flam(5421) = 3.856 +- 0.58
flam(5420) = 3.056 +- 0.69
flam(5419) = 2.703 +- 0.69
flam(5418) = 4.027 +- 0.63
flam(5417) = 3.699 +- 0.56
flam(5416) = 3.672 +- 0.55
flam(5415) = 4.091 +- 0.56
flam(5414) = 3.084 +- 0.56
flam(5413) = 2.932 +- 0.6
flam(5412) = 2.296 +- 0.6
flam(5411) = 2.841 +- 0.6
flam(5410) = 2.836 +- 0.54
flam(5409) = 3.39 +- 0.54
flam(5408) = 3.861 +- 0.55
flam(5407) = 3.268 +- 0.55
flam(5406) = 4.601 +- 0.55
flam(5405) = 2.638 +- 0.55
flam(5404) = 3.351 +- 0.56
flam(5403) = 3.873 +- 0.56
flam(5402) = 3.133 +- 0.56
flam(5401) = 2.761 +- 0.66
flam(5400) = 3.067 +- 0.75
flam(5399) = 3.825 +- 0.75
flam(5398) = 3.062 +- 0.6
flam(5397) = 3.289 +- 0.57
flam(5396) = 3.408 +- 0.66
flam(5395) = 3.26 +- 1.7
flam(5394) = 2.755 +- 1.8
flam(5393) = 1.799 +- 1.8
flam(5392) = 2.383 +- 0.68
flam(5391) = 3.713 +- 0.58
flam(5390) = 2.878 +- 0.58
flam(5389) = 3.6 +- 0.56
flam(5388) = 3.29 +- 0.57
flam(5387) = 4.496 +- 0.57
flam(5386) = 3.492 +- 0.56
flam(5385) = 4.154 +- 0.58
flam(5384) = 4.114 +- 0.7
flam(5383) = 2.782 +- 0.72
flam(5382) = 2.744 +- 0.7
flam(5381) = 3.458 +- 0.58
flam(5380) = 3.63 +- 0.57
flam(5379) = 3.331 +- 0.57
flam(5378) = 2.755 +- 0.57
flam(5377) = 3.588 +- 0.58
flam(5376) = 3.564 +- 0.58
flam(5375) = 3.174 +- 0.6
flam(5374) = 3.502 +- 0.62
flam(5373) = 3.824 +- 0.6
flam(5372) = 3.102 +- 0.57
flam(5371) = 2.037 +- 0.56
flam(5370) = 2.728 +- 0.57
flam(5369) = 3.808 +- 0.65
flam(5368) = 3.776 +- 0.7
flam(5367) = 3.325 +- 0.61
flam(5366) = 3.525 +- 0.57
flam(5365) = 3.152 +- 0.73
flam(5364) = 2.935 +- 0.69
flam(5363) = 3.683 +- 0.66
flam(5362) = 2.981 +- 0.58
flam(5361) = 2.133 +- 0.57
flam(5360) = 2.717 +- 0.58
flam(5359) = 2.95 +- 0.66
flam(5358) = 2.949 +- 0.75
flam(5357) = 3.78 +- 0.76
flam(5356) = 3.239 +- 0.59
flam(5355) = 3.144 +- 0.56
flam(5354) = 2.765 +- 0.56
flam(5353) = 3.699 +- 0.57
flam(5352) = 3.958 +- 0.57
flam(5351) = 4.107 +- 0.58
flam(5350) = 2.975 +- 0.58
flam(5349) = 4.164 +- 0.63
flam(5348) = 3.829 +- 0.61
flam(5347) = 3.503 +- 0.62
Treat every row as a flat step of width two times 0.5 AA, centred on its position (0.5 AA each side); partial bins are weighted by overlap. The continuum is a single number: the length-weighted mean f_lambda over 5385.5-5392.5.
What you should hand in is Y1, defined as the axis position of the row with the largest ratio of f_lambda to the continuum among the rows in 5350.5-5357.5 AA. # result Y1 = 5351 AA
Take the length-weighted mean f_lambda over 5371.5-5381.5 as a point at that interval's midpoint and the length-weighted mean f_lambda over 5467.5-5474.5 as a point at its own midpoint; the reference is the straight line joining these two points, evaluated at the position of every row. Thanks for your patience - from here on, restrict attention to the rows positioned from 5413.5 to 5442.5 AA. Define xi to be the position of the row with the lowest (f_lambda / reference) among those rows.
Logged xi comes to 5425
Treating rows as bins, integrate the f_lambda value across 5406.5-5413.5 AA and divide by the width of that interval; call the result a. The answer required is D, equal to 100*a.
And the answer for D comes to 306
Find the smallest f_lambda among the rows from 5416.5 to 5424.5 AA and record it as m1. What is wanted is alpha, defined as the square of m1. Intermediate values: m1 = 2.703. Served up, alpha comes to 7.3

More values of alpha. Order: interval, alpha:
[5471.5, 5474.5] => 9.7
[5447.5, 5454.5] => 7.5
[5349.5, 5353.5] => 8.9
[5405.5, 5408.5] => 10.7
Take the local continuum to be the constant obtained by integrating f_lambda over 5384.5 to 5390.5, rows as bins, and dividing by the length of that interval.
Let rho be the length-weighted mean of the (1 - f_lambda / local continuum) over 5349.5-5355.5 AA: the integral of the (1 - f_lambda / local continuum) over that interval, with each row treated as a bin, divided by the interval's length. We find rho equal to 0.058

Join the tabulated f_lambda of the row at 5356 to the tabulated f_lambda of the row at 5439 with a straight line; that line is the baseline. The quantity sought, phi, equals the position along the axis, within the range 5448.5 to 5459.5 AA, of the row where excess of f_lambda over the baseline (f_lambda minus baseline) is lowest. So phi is 5456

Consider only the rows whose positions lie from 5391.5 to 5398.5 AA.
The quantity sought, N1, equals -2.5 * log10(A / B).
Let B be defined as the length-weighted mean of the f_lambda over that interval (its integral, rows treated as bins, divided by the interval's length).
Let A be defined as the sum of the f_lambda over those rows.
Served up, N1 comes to -2.1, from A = 20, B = 2.85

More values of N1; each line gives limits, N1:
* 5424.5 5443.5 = -3.2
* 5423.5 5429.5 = -1.9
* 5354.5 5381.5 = -3.6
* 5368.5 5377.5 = -2.4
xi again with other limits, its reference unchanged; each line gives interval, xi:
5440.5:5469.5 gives 5461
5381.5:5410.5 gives 5393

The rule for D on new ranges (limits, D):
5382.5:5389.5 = 370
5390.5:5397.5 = 294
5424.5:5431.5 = 320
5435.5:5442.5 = 343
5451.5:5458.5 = 342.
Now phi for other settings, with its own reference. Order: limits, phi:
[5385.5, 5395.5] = 5393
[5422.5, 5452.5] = 5425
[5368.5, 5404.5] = 5393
